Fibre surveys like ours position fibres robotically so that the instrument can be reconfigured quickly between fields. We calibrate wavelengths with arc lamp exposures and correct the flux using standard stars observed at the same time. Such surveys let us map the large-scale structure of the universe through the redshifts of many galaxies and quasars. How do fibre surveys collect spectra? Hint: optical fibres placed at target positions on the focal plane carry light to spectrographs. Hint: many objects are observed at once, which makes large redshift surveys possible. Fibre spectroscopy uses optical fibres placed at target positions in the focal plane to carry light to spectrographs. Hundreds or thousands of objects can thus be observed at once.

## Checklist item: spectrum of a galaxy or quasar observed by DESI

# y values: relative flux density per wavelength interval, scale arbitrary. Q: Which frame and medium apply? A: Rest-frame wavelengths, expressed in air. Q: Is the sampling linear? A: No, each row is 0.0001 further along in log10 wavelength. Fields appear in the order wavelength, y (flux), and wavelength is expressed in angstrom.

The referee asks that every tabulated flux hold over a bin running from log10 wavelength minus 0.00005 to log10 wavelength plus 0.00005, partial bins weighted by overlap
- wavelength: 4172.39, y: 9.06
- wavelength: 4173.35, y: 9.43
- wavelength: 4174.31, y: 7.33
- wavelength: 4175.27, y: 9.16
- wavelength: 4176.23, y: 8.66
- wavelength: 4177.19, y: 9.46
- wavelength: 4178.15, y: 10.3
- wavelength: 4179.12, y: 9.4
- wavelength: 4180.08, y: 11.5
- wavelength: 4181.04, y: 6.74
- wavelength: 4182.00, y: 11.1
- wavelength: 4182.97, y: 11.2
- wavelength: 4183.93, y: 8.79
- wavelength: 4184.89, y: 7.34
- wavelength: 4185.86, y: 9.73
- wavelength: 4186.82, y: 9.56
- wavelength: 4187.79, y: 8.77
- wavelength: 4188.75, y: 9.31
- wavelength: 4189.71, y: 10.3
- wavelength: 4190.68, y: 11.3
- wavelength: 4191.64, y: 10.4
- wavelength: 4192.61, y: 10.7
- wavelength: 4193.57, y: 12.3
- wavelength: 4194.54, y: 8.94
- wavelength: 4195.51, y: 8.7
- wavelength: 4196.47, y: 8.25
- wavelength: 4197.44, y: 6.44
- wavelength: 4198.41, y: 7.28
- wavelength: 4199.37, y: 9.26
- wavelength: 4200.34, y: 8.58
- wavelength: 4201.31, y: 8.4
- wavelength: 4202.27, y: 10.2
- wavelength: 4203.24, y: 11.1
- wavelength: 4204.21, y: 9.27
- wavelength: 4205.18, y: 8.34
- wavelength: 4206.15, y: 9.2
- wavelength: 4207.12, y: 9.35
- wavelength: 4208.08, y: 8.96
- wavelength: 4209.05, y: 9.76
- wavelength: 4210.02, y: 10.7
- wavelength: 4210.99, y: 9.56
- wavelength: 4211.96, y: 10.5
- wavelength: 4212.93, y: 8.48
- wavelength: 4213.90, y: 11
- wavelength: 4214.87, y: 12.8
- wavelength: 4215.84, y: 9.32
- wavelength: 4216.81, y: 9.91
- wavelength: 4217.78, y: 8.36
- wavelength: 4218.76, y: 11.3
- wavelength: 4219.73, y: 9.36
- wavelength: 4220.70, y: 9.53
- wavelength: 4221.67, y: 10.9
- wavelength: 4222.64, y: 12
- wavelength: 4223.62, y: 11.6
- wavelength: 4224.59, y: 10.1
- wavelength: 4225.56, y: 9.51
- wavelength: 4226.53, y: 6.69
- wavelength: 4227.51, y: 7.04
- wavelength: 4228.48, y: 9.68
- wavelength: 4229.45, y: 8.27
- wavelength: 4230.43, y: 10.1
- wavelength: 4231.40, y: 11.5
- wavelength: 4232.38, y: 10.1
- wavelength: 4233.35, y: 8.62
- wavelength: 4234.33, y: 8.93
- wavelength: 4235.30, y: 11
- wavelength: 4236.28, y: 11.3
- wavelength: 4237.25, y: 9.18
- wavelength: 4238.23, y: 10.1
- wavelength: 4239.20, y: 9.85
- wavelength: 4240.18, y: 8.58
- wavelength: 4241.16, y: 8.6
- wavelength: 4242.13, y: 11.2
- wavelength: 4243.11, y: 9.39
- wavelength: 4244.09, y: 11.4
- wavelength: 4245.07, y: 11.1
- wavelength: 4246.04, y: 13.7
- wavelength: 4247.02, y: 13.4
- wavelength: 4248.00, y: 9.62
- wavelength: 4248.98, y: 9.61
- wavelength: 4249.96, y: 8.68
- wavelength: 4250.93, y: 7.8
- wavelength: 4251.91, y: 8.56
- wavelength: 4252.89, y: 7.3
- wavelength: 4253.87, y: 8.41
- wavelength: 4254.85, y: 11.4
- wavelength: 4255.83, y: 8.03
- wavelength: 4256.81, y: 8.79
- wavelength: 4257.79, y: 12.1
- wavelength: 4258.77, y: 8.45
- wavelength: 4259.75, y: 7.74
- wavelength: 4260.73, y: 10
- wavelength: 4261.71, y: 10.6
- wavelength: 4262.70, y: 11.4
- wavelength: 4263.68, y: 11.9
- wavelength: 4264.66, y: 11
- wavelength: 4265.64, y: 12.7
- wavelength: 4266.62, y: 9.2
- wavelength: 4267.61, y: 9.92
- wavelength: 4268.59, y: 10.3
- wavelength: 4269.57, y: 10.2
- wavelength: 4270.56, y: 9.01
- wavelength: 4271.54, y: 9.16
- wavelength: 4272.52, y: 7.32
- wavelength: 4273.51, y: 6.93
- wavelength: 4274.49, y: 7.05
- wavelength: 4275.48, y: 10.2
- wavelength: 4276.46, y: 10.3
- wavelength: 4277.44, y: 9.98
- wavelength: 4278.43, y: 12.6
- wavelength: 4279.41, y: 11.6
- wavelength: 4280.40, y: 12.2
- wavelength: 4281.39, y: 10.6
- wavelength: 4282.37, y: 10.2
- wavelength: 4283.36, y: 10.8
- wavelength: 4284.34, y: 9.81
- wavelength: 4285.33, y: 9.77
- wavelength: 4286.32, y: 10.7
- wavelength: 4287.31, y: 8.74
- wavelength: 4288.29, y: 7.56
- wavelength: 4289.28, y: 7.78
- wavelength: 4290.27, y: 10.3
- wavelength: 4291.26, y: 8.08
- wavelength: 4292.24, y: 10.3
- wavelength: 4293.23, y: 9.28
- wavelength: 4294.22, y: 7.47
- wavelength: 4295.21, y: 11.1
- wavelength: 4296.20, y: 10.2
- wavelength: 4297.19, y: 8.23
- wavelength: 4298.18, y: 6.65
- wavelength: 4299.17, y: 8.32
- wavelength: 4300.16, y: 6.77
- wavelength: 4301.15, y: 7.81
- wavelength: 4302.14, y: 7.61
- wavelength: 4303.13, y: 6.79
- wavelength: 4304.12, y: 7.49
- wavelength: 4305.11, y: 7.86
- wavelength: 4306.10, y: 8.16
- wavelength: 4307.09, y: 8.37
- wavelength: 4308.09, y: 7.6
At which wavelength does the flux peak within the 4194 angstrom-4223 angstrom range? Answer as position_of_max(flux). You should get 4214.87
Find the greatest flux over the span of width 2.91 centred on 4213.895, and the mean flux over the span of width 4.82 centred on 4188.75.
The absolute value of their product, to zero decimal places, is 126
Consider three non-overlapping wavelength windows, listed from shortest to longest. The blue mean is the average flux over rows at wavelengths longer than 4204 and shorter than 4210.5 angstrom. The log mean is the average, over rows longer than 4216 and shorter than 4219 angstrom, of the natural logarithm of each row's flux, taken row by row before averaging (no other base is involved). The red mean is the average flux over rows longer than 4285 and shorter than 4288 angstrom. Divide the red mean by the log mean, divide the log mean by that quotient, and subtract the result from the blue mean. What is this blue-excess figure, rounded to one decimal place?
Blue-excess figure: 8.8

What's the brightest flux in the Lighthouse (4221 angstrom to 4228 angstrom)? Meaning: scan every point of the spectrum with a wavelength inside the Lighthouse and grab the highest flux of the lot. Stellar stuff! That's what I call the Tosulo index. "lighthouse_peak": 12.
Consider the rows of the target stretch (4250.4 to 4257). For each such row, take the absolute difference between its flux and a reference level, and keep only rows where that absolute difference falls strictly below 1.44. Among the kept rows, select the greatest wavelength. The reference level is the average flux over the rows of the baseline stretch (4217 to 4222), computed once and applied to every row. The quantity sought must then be 4256.81 angstrom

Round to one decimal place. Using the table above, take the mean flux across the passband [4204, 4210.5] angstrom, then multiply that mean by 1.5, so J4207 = 14.1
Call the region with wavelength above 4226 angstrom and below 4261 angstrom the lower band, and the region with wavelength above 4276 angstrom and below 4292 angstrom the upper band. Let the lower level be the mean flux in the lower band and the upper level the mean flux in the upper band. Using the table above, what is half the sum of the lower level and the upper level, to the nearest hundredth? 9.84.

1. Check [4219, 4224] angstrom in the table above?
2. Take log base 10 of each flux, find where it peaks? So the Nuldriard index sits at 4222.64 angstrom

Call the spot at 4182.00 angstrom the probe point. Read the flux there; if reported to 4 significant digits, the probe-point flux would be 11.10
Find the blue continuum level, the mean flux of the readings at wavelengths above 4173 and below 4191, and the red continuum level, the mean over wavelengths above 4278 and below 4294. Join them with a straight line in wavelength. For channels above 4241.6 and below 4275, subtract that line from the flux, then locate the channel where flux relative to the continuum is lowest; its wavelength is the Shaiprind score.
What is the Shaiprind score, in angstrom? 4273.51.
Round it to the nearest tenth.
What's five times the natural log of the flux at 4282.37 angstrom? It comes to 11.6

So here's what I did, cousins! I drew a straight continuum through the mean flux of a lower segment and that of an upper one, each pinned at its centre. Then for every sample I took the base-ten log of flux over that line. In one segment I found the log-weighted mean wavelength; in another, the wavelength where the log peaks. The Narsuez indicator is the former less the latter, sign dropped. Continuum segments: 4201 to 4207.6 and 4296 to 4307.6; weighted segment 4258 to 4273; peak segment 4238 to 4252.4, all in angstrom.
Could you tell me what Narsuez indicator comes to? 19.2 angstrom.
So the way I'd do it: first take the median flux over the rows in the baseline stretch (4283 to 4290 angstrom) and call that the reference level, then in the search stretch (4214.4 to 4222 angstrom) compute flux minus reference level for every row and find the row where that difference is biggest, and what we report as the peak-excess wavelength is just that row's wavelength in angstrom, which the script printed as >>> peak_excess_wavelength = 4214.87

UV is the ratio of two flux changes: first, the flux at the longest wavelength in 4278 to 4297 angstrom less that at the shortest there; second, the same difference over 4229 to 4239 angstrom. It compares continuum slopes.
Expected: -1.3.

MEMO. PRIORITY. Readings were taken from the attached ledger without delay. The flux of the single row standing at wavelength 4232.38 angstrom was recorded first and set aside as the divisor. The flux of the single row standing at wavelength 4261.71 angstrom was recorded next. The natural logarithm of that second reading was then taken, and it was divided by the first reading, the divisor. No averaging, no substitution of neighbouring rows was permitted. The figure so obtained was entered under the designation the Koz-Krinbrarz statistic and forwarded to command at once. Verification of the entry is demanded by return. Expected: 0.23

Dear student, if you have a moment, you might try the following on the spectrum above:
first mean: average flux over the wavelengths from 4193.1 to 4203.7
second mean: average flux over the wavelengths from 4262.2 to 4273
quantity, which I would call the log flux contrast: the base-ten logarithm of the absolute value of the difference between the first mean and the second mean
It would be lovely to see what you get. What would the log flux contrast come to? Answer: 0.1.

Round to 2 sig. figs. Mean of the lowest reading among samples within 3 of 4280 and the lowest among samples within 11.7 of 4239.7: 8.9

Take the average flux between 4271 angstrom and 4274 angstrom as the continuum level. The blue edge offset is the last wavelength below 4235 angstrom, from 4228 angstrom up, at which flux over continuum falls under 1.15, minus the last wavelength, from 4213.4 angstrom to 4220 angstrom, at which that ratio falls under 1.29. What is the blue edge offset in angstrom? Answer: 14.6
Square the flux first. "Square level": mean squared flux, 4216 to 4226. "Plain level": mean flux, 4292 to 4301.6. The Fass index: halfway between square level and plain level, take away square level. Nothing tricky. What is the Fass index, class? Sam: -49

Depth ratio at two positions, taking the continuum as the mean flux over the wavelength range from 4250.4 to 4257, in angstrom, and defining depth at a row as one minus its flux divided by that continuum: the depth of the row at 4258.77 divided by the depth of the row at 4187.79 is -1.0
